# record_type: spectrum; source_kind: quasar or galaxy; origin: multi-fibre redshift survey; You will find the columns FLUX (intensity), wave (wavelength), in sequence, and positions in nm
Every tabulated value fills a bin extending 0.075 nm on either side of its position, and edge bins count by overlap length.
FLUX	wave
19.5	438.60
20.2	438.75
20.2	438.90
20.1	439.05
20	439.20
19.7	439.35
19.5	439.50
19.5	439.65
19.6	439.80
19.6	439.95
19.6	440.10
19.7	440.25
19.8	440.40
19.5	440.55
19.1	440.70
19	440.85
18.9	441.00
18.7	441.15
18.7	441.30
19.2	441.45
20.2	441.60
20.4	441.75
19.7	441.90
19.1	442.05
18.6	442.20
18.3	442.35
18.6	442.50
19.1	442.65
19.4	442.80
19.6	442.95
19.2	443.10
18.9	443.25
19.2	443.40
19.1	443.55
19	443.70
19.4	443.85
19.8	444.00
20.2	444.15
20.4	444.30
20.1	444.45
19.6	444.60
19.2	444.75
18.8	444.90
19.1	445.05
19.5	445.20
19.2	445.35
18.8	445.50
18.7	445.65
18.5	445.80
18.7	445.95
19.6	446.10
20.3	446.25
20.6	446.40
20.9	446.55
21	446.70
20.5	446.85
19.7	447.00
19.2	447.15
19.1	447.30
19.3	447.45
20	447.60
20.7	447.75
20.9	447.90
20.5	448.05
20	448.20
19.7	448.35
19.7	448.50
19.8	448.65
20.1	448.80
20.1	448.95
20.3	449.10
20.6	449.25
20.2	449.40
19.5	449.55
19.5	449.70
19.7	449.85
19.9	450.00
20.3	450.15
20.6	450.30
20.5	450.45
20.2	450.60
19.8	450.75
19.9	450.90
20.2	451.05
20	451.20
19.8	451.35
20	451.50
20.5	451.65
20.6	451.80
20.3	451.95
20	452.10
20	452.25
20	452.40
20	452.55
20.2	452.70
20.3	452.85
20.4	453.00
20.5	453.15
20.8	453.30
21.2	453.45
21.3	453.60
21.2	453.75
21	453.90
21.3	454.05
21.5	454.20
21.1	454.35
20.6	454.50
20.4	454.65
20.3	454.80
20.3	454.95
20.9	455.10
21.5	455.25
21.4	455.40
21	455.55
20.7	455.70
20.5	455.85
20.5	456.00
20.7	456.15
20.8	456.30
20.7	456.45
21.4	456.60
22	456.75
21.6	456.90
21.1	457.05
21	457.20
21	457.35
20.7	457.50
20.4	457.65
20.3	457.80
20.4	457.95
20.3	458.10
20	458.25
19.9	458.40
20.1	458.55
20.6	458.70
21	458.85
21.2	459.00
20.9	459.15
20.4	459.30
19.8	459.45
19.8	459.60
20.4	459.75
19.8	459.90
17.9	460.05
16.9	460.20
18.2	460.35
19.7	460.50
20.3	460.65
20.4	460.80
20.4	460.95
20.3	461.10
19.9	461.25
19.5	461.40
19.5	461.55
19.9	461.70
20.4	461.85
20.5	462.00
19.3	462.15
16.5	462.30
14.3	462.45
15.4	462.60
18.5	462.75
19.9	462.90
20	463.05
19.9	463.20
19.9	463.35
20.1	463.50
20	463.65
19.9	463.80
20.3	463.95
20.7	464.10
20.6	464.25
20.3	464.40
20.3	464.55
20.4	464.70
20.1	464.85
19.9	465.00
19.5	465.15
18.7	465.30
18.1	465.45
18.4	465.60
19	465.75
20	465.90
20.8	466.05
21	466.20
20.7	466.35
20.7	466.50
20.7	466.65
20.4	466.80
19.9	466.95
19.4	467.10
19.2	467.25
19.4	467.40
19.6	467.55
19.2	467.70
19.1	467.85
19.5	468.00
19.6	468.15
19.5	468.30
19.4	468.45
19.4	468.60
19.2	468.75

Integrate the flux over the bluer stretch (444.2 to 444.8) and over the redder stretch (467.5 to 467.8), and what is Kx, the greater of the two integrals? 12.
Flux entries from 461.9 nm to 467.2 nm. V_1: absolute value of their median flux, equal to 20.0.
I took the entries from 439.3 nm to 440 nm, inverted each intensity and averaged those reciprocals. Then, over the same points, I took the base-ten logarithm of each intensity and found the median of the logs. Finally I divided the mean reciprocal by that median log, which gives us 0.0395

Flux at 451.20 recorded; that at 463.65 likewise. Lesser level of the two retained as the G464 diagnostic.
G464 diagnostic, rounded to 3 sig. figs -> 20.0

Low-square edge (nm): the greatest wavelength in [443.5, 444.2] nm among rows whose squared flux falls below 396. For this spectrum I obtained 444.00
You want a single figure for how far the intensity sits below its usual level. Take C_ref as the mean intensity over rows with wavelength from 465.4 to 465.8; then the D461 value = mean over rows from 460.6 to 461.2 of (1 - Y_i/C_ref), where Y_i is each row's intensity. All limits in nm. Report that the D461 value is -0.10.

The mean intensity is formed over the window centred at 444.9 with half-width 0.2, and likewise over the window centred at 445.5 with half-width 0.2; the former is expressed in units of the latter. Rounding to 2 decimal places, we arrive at 1.01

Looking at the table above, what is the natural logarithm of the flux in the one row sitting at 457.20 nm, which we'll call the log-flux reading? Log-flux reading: 3.04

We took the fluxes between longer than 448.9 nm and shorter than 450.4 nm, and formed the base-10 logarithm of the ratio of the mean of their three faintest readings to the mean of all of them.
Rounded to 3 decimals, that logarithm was -0.011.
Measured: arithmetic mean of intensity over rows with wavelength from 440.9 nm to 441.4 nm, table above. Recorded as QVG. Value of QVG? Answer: 18.8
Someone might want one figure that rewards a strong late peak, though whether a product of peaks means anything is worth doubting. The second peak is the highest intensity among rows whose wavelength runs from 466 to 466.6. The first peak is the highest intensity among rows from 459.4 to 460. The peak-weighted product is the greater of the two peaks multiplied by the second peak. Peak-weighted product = 441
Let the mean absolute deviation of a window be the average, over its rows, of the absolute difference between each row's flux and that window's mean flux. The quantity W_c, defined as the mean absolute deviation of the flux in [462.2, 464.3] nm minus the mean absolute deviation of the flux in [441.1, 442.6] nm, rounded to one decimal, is 1.0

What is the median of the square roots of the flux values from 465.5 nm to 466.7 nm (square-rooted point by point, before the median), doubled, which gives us 9.10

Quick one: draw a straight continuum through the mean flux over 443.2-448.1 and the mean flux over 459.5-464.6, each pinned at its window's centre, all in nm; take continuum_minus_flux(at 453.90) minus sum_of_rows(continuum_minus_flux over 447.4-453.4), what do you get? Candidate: 21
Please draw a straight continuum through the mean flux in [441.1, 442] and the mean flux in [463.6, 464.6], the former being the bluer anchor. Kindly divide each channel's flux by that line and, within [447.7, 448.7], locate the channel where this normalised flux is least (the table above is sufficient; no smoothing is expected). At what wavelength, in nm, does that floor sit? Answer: 448.50 nm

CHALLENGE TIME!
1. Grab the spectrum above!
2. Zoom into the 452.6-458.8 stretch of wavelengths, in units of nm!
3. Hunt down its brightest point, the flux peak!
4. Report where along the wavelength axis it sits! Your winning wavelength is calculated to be 456.75 nm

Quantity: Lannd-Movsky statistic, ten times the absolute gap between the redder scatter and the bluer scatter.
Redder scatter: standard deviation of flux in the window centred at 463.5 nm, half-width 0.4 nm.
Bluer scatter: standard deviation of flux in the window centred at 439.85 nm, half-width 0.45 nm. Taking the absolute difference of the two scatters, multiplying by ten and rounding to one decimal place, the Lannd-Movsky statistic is 0.1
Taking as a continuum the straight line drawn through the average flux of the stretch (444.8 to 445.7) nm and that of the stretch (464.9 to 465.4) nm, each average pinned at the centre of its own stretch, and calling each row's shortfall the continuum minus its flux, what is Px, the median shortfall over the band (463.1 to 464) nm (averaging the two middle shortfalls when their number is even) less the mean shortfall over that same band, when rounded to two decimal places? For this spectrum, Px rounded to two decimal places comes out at 0.06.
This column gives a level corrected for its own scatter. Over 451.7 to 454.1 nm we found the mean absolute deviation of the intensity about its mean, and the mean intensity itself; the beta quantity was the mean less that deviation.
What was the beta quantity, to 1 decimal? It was 20.1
